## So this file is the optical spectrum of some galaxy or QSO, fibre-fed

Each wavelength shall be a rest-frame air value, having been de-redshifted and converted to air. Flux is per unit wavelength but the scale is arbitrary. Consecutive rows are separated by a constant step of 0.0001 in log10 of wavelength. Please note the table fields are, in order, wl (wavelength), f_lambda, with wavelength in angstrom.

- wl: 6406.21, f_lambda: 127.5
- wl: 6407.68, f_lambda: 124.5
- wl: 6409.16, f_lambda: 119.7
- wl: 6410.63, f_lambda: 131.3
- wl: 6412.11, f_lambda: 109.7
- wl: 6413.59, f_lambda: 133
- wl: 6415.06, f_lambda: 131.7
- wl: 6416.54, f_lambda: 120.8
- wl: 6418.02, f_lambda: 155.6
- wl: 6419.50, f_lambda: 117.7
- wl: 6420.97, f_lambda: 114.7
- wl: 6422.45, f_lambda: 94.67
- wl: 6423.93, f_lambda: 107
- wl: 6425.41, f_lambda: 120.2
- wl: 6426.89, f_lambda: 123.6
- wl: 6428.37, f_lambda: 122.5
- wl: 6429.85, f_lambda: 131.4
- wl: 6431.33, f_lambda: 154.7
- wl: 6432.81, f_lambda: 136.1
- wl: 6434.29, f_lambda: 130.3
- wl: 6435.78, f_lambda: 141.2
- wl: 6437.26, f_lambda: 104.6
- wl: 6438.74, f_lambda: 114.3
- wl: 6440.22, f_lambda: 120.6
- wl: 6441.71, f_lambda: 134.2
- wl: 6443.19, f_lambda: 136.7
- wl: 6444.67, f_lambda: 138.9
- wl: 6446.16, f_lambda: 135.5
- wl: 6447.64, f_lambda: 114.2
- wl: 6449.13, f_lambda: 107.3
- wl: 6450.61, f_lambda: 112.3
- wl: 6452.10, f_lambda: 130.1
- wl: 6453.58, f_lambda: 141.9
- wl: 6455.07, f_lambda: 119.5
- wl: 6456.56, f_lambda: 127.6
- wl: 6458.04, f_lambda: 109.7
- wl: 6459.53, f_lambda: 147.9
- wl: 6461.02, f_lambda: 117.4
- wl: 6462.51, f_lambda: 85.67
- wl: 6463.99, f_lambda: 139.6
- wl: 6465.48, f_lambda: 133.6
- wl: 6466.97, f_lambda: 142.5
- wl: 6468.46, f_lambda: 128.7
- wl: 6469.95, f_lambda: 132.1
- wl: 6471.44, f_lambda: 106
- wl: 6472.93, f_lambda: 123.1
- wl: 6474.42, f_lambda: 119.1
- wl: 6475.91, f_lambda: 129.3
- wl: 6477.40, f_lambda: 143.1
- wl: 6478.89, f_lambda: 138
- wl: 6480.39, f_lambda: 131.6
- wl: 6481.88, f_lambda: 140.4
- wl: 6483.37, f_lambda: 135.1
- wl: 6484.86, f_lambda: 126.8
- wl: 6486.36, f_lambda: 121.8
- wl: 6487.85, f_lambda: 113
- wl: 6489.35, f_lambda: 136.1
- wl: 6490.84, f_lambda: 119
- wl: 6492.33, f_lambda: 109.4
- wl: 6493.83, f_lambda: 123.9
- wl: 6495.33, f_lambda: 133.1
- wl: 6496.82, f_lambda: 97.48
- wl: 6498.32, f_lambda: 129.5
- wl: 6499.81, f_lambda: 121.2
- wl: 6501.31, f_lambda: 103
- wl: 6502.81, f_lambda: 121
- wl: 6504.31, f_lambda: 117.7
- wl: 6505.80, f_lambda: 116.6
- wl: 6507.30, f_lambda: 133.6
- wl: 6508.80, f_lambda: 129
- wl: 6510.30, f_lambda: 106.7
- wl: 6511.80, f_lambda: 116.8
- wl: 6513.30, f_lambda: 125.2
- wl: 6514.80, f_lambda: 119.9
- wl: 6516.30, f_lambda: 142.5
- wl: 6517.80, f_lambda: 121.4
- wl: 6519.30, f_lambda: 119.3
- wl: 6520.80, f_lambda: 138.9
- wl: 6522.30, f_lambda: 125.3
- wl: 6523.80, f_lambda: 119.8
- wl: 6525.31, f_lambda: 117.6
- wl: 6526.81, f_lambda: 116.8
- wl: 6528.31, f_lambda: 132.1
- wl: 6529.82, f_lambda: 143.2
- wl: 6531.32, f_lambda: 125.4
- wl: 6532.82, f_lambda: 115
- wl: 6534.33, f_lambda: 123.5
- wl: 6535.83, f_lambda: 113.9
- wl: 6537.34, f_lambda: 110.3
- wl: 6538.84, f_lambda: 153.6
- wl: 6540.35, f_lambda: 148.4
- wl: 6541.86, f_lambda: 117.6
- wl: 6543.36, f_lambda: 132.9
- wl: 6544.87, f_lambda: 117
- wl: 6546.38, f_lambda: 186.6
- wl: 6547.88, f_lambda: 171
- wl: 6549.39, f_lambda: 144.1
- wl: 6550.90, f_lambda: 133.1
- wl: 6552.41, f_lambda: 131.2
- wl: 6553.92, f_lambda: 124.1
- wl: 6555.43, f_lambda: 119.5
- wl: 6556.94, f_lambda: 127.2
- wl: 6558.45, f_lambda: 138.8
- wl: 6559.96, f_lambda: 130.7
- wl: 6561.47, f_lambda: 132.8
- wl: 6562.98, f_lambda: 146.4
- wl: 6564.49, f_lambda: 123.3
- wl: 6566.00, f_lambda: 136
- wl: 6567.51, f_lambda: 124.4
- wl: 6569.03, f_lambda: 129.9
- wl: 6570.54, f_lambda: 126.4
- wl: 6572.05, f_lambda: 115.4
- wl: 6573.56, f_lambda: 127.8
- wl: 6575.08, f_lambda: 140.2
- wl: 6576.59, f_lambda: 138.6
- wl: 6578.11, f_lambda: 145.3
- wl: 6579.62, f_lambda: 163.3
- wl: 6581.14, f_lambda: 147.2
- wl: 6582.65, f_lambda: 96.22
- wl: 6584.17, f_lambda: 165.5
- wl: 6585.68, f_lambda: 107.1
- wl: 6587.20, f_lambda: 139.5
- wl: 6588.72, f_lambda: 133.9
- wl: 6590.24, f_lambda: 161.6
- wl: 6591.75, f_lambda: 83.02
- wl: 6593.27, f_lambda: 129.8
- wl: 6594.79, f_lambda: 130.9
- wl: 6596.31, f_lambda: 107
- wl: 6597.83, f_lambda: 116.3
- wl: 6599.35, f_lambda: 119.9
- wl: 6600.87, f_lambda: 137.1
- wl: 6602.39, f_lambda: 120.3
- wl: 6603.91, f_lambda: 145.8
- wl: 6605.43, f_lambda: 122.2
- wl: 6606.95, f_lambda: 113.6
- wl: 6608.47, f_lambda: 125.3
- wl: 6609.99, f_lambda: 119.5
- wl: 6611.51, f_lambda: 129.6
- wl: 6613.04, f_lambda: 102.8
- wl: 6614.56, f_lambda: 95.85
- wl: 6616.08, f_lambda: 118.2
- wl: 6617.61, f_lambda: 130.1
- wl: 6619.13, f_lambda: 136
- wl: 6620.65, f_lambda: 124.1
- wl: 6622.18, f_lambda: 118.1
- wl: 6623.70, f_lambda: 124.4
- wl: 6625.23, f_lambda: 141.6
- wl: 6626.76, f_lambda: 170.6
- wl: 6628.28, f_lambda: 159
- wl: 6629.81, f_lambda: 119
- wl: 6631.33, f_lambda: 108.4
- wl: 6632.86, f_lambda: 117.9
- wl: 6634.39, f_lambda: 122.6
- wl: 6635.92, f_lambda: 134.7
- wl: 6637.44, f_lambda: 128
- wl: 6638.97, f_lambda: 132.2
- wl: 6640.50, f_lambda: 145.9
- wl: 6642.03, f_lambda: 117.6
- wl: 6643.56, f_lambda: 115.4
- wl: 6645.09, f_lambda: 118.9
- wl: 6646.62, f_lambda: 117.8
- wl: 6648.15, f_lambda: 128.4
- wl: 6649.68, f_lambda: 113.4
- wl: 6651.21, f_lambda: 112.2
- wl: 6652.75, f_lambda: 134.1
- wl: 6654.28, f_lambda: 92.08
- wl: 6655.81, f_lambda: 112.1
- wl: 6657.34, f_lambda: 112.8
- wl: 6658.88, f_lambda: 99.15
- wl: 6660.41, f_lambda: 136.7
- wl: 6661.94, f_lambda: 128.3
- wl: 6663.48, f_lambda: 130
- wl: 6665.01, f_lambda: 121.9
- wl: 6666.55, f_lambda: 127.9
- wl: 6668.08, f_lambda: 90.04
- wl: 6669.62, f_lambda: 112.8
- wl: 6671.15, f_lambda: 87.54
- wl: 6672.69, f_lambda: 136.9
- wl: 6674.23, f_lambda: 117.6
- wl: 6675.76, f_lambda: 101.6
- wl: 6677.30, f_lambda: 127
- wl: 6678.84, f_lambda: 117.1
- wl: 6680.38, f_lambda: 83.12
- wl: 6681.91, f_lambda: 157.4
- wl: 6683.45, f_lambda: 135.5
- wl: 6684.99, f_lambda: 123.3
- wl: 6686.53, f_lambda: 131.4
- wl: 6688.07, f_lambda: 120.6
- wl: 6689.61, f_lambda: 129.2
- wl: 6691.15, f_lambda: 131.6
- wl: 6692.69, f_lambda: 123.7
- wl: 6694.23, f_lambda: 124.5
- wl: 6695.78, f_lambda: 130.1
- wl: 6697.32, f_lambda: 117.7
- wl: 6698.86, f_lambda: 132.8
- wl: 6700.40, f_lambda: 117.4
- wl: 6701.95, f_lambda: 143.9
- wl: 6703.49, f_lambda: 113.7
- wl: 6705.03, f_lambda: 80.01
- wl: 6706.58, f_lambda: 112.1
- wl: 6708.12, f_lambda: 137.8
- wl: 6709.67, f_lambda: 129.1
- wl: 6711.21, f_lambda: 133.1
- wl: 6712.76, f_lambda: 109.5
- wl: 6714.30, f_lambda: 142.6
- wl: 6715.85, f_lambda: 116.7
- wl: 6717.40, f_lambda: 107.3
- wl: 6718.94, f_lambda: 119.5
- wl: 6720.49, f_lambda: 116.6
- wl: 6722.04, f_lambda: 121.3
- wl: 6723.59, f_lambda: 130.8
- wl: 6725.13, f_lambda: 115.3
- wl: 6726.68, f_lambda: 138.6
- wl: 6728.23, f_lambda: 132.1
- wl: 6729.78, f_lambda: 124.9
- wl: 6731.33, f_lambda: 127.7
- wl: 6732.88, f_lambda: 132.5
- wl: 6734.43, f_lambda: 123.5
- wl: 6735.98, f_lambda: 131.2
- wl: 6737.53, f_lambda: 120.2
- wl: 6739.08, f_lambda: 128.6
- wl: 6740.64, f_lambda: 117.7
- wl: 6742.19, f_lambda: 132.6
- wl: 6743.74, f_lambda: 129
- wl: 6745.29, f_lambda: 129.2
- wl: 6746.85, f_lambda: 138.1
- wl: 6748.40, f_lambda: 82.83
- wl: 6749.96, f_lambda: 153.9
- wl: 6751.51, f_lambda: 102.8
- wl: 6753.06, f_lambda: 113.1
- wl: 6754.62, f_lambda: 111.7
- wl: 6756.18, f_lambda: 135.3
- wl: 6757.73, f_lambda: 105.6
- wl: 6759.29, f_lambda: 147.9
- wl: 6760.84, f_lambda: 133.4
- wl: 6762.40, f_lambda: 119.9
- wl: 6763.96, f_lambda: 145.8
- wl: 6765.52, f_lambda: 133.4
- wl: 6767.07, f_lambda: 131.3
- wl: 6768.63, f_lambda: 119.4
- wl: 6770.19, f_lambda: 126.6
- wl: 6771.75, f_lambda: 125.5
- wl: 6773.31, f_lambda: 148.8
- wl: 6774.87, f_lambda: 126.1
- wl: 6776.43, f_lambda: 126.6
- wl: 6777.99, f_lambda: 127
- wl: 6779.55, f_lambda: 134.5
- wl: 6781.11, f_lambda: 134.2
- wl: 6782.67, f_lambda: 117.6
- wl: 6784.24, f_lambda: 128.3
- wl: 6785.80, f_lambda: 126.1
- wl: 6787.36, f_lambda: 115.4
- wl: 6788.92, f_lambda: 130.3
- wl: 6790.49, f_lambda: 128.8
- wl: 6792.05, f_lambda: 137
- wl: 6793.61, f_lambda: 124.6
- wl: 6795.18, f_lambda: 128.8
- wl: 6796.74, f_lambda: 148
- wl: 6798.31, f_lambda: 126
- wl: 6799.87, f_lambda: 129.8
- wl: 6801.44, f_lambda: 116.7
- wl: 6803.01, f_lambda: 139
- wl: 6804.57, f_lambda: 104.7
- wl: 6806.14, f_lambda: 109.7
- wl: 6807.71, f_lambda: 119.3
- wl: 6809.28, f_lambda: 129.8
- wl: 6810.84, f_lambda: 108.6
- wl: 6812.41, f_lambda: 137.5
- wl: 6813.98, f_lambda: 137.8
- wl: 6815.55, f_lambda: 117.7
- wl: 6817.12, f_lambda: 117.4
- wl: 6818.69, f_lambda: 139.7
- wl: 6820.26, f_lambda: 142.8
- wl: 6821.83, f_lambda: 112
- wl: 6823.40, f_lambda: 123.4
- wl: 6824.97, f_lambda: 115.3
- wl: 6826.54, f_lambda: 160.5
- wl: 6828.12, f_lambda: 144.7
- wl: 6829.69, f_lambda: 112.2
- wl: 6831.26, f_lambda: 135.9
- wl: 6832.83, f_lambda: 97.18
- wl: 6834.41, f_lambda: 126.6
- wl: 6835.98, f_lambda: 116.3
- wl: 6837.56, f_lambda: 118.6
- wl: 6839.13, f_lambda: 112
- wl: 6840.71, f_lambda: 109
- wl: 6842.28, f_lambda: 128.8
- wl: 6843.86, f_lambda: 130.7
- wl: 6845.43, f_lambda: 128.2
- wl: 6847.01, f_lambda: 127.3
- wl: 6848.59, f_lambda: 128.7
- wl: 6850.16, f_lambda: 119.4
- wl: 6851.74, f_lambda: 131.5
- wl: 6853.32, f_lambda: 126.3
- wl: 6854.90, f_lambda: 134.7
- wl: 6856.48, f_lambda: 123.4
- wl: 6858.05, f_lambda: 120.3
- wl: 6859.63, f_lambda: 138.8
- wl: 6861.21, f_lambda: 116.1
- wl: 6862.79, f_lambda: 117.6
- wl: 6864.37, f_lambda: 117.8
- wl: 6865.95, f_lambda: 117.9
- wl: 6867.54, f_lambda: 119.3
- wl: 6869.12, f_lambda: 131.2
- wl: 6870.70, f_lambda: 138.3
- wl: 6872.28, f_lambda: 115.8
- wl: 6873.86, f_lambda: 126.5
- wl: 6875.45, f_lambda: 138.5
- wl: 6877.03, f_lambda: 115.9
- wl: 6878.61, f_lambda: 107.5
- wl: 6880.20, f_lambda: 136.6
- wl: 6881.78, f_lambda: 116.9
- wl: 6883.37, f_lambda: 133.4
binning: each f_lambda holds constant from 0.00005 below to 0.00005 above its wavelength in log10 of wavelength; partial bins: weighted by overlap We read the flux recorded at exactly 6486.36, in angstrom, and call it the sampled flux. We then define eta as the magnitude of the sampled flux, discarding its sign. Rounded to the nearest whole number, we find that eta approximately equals 122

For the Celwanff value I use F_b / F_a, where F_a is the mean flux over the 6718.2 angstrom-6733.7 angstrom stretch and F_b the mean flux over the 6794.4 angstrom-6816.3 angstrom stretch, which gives 0.99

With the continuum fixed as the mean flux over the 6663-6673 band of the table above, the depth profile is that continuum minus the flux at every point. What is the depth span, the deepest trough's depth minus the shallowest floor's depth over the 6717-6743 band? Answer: 31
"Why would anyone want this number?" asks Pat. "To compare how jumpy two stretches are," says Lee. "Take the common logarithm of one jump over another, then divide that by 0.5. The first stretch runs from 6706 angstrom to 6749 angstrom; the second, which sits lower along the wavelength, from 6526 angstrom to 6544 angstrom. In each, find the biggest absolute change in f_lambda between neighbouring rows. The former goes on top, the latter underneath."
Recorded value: 0.21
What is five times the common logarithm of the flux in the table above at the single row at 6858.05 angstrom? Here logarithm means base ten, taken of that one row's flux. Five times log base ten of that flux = 10.40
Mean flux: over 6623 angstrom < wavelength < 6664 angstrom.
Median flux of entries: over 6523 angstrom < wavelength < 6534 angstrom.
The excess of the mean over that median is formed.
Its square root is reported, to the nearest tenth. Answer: 2.3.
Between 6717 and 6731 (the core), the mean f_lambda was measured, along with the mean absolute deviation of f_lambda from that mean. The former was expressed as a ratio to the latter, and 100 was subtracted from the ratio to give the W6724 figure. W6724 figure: -84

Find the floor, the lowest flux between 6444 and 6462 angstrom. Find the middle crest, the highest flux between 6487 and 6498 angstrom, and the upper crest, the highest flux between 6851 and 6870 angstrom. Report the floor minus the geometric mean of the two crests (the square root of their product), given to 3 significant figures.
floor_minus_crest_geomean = -30.1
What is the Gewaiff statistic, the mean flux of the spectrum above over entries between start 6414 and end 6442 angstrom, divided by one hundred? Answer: 1.25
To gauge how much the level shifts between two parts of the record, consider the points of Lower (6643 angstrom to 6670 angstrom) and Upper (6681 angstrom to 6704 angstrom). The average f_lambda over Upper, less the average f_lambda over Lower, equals 12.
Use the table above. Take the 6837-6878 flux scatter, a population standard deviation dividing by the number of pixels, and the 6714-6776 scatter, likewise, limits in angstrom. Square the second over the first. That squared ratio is 2.7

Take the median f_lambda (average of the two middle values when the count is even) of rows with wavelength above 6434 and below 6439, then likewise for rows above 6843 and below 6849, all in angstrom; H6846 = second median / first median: 1.05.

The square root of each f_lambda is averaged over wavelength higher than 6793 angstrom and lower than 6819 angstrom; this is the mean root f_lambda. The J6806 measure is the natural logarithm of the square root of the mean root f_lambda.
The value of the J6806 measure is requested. 1.21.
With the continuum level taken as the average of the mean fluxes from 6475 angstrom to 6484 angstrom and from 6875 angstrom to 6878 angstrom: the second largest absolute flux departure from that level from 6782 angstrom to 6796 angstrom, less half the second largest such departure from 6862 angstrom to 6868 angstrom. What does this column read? 7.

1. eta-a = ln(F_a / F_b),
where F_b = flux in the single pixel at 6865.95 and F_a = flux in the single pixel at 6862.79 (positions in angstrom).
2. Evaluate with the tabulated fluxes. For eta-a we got 0.00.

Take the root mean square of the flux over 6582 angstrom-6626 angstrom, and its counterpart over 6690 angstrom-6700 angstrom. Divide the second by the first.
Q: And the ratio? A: 1.01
